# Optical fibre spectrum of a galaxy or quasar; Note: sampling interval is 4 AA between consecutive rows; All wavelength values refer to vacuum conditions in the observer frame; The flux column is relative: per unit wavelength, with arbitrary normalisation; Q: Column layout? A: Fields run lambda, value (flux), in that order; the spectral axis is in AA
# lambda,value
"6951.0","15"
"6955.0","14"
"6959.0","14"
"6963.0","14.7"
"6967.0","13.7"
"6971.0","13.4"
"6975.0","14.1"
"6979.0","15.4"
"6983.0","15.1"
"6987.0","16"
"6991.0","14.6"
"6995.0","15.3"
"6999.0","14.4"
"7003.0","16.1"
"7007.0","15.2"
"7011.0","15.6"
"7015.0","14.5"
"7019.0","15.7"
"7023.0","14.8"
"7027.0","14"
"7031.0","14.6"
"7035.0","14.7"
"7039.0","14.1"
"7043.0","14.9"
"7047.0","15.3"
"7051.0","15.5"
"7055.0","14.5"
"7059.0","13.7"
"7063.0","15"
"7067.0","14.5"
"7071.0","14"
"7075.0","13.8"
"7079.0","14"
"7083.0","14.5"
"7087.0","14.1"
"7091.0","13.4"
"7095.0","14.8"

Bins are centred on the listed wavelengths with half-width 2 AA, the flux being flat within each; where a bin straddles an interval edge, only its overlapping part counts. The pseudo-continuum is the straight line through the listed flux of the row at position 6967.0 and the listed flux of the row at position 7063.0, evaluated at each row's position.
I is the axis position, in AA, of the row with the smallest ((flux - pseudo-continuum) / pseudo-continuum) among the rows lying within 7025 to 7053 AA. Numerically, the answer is 7039.0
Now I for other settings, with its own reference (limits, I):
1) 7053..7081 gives 7075.0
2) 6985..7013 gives 6999.0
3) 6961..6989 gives 6971.0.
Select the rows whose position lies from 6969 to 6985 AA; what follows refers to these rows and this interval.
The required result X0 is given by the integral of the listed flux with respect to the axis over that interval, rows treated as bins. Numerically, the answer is 232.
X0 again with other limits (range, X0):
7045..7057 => 181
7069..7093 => 335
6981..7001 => 302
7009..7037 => 416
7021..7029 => 115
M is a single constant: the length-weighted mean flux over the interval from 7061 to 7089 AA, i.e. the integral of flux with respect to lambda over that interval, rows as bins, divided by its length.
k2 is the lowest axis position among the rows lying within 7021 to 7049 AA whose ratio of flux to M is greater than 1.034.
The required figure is 7023.0 AA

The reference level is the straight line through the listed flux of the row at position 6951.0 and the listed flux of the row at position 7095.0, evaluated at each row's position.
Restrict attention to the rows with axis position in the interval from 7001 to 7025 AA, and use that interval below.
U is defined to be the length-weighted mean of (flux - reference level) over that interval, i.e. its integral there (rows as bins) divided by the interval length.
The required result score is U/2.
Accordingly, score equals 0.20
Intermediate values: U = 0.40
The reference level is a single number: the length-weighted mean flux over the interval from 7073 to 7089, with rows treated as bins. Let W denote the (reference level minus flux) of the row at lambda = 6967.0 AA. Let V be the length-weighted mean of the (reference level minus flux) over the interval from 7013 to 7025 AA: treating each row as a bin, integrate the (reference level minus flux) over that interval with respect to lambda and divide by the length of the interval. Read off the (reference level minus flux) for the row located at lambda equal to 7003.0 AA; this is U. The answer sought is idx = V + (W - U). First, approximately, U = -2.00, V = -0.90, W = 0.4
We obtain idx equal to 1.5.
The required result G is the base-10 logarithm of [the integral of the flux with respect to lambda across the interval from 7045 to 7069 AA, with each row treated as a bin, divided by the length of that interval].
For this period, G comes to 1.17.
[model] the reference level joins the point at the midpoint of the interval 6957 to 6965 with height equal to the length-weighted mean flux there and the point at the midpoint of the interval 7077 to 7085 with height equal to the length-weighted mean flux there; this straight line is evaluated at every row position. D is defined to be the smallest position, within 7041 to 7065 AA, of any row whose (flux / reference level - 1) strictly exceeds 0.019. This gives 7043.0 AA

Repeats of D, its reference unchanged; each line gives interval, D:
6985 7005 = 6987.0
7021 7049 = 7023.0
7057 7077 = 7063.0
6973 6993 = 6979.0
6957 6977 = 6963.0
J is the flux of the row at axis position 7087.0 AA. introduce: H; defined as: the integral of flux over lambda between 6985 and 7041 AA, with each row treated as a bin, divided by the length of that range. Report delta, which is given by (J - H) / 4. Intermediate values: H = 15.0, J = 14.1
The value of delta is -0.22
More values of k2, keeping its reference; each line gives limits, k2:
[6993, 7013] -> 6995.0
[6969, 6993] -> 6979.0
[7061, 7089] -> 7063.0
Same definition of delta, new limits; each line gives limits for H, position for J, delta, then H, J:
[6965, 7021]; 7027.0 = -0.23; 14.9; 14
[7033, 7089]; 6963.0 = 0.06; 14.5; 14.7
